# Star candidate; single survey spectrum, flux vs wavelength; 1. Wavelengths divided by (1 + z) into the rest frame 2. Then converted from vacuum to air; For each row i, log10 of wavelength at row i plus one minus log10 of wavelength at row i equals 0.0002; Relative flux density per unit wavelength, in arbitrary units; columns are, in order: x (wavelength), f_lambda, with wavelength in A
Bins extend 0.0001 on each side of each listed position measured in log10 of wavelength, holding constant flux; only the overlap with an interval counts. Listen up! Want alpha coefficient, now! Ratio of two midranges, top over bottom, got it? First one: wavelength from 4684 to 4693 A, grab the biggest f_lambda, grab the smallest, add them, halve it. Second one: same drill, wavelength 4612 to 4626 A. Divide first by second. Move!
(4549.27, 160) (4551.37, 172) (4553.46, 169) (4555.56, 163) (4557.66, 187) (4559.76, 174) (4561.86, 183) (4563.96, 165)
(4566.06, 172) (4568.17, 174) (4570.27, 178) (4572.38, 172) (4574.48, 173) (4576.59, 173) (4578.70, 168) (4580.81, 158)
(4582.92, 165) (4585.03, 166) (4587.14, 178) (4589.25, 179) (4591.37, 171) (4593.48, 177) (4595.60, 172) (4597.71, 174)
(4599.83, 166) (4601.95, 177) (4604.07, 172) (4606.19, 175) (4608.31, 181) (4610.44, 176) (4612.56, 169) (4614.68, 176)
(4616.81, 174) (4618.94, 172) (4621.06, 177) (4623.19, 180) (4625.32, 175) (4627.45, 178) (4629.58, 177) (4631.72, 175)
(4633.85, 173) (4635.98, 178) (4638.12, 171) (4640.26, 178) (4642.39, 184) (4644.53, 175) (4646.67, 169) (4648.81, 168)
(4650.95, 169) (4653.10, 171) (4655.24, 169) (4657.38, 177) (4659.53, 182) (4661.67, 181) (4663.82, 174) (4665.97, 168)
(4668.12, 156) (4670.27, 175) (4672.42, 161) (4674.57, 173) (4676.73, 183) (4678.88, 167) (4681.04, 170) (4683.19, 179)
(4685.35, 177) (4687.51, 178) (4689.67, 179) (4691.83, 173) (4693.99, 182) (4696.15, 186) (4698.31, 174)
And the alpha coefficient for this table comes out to 1.01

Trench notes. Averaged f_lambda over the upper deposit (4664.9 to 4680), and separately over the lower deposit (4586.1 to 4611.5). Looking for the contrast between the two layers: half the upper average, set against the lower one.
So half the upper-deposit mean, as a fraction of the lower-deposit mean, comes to 0.483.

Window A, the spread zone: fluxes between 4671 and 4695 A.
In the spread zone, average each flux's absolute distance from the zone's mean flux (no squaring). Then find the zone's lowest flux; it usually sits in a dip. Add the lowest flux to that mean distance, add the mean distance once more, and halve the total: 85.9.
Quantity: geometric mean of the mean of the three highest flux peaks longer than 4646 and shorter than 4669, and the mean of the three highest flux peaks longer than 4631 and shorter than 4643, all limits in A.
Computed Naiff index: 180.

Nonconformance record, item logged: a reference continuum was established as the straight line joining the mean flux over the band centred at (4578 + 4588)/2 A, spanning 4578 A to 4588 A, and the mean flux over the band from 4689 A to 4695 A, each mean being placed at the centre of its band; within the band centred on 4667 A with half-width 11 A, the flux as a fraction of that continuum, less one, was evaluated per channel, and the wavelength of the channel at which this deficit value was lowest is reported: 4668.12 A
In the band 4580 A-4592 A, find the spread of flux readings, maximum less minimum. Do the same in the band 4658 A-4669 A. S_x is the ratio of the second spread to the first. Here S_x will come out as 1.24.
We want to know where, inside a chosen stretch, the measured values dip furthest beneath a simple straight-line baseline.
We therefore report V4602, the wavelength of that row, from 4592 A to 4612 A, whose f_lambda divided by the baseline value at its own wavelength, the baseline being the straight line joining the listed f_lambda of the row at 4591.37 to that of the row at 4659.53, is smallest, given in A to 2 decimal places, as 4599.83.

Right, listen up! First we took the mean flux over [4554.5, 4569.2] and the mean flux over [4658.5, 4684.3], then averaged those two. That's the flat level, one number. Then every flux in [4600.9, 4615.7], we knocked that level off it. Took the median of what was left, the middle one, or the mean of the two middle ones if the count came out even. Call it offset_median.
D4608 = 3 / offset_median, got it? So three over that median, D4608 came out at 1.1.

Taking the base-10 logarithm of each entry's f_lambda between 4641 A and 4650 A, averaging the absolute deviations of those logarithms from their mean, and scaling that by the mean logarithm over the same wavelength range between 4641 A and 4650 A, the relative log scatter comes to 0.0061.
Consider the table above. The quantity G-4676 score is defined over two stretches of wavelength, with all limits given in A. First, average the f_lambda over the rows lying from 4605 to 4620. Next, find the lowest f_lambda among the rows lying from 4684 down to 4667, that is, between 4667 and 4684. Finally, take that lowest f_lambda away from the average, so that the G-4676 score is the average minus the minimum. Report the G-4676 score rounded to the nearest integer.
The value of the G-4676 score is 19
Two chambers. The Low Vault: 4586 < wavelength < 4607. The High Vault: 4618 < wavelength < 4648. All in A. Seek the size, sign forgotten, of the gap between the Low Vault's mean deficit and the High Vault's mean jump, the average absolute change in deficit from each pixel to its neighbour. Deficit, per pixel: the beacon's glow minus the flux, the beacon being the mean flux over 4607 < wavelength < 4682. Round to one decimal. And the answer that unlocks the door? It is 5.0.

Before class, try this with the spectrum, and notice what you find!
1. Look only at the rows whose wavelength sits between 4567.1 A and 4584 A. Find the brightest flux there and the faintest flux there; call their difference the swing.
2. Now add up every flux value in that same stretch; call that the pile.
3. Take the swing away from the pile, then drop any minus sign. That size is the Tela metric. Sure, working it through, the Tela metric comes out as 1341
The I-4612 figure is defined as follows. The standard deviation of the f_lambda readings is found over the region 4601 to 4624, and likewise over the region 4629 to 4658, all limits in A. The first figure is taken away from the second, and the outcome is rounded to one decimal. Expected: 1.1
